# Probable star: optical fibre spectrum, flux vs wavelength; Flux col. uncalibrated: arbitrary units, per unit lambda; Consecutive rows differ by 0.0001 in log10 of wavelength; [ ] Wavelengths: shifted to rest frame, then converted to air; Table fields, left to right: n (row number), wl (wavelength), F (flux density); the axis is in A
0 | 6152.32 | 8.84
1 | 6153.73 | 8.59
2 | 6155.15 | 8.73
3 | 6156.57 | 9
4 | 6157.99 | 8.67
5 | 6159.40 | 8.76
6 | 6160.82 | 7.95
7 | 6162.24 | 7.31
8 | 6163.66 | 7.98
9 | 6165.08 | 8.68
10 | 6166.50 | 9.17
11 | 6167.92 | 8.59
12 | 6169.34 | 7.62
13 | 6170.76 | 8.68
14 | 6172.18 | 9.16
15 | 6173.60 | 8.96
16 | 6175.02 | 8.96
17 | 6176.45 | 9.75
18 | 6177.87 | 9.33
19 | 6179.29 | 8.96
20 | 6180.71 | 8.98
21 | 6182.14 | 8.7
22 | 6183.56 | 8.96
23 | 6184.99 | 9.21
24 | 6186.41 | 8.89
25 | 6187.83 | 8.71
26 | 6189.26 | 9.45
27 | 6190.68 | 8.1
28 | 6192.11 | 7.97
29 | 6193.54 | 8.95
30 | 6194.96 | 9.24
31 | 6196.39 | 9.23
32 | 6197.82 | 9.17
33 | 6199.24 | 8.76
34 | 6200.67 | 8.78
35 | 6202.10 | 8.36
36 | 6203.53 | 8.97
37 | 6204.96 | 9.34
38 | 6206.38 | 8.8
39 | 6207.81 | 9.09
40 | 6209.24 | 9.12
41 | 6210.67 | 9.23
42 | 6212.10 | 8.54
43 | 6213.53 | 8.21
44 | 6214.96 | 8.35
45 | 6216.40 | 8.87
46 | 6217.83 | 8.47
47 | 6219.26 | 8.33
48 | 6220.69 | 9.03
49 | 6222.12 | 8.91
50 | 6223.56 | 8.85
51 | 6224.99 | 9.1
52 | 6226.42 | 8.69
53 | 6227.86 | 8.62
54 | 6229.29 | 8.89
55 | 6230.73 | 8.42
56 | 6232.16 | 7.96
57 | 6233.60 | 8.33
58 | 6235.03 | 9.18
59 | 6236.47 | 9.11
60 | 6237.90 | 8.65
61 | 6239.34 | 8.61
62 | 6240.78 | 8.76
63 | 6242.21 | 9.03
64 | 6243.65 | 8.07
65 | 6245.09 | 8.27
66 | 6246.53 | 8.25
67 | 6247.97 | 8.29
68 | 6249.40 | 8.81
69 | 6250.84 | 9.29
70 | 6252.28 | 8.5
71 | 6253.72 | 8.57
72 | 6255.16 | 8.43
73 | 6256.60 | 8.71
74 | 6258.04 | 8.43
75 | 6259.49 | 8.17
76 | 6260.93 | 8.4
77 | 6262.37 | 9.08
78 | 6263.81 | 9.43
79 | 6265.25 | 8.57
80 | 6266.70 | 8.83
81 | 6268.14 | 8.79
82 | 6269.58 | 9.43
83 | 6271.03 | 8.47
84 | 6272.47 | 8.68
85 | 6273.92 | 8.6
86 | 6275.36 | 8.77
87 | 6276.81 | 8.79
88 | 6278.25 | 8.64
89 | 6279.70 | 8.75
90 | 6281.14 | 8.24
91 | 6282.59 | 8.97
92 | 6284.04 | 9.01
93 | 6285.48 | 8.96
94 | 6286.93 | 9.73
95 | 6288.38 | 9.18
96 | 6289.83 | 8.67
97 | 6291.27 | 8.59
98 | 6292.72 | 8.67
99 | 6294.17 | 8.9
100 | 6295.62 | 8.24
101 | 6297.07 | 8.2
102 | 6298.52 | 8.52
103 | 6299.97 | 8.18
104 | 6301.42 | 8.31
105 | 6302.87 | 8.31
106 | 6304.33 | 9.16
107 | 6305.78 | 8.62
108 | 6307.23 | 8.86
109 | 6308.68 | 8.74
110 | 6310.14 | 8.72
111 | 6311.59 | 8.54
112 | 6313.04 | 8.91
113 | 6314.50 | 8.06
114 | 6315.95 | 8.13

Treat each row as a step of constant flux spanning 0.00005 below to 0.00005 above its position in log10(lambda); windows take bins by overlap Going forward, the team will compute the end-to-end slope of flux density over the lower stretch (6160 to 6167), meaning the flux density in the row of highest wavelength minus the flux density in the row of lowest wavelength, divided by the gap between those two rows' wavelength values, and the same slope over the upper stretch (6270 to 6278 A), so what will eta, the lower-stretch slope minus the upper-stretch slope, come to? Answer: 0.16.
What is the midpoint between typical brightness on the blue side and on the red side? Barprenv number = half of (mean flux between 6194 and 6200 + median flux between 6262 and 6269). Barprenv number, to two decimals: 8.96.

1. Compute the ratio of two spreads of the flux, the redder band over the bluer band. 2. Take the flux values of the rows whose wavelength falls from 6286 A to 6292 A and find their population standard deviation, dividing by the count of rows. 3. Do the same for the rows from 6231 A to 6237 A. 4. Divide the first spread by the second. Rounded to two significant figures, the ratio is 0.88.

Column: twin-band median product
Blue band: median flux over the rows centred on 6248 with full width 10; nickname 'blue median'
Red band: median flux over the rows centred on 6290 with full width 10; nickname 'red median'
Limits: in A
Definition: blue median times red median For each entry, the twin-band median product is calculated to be 73.8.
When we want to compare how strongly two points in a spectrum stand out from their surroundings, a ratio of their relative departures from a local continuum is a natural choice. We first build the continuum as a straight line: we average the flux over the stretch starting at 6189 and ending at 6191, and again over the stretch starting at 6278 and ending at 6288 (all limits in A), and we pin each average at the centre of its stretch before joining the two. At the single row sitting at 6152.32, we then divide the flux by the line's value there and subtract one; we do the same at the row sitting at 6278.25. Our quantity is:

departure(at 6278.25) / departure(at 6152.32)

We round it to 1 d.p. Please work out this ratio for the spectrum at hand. -2.2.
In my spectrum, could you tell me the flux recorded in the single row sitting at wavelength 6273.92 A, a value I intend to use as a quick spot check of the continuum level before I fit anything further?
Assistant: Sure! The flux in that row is 8.6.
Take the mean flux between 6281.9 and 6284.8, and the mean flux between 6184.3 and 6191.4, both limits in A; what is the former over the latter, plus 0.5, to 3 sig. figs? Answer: 1.51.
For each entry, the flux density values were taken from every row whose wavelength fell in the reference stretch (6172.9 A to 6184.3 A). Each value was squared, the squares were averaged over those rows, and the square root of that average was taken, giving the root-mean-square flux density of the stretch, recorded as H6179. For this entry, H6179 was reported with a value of 9.08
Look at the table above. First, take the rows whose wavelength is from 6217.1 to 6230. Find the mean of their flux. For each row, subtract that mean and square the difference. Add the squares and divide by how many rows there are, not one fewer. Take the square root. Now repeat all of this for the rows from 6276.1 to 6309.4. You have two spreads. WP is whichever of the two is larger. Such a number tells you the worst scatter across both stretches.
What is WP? 0.37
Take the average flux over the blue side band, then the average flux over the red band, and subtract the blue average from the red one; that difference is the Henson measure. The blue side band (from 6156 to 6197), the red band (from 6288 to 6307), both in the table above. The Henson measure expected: -0.18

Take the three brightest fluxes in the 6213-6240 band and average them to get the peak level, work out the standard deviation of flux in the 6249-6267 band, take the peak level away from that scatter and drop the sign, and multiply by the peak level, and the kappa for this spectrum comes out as 80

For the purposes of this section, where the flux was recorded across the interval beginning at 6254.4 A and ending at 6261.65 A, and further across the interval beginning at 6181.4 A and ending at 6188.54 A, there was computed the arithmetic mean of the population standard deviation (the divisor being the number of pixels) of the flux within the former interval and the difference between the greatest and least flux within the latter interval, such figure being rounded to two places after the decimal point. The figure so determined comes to 0.34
